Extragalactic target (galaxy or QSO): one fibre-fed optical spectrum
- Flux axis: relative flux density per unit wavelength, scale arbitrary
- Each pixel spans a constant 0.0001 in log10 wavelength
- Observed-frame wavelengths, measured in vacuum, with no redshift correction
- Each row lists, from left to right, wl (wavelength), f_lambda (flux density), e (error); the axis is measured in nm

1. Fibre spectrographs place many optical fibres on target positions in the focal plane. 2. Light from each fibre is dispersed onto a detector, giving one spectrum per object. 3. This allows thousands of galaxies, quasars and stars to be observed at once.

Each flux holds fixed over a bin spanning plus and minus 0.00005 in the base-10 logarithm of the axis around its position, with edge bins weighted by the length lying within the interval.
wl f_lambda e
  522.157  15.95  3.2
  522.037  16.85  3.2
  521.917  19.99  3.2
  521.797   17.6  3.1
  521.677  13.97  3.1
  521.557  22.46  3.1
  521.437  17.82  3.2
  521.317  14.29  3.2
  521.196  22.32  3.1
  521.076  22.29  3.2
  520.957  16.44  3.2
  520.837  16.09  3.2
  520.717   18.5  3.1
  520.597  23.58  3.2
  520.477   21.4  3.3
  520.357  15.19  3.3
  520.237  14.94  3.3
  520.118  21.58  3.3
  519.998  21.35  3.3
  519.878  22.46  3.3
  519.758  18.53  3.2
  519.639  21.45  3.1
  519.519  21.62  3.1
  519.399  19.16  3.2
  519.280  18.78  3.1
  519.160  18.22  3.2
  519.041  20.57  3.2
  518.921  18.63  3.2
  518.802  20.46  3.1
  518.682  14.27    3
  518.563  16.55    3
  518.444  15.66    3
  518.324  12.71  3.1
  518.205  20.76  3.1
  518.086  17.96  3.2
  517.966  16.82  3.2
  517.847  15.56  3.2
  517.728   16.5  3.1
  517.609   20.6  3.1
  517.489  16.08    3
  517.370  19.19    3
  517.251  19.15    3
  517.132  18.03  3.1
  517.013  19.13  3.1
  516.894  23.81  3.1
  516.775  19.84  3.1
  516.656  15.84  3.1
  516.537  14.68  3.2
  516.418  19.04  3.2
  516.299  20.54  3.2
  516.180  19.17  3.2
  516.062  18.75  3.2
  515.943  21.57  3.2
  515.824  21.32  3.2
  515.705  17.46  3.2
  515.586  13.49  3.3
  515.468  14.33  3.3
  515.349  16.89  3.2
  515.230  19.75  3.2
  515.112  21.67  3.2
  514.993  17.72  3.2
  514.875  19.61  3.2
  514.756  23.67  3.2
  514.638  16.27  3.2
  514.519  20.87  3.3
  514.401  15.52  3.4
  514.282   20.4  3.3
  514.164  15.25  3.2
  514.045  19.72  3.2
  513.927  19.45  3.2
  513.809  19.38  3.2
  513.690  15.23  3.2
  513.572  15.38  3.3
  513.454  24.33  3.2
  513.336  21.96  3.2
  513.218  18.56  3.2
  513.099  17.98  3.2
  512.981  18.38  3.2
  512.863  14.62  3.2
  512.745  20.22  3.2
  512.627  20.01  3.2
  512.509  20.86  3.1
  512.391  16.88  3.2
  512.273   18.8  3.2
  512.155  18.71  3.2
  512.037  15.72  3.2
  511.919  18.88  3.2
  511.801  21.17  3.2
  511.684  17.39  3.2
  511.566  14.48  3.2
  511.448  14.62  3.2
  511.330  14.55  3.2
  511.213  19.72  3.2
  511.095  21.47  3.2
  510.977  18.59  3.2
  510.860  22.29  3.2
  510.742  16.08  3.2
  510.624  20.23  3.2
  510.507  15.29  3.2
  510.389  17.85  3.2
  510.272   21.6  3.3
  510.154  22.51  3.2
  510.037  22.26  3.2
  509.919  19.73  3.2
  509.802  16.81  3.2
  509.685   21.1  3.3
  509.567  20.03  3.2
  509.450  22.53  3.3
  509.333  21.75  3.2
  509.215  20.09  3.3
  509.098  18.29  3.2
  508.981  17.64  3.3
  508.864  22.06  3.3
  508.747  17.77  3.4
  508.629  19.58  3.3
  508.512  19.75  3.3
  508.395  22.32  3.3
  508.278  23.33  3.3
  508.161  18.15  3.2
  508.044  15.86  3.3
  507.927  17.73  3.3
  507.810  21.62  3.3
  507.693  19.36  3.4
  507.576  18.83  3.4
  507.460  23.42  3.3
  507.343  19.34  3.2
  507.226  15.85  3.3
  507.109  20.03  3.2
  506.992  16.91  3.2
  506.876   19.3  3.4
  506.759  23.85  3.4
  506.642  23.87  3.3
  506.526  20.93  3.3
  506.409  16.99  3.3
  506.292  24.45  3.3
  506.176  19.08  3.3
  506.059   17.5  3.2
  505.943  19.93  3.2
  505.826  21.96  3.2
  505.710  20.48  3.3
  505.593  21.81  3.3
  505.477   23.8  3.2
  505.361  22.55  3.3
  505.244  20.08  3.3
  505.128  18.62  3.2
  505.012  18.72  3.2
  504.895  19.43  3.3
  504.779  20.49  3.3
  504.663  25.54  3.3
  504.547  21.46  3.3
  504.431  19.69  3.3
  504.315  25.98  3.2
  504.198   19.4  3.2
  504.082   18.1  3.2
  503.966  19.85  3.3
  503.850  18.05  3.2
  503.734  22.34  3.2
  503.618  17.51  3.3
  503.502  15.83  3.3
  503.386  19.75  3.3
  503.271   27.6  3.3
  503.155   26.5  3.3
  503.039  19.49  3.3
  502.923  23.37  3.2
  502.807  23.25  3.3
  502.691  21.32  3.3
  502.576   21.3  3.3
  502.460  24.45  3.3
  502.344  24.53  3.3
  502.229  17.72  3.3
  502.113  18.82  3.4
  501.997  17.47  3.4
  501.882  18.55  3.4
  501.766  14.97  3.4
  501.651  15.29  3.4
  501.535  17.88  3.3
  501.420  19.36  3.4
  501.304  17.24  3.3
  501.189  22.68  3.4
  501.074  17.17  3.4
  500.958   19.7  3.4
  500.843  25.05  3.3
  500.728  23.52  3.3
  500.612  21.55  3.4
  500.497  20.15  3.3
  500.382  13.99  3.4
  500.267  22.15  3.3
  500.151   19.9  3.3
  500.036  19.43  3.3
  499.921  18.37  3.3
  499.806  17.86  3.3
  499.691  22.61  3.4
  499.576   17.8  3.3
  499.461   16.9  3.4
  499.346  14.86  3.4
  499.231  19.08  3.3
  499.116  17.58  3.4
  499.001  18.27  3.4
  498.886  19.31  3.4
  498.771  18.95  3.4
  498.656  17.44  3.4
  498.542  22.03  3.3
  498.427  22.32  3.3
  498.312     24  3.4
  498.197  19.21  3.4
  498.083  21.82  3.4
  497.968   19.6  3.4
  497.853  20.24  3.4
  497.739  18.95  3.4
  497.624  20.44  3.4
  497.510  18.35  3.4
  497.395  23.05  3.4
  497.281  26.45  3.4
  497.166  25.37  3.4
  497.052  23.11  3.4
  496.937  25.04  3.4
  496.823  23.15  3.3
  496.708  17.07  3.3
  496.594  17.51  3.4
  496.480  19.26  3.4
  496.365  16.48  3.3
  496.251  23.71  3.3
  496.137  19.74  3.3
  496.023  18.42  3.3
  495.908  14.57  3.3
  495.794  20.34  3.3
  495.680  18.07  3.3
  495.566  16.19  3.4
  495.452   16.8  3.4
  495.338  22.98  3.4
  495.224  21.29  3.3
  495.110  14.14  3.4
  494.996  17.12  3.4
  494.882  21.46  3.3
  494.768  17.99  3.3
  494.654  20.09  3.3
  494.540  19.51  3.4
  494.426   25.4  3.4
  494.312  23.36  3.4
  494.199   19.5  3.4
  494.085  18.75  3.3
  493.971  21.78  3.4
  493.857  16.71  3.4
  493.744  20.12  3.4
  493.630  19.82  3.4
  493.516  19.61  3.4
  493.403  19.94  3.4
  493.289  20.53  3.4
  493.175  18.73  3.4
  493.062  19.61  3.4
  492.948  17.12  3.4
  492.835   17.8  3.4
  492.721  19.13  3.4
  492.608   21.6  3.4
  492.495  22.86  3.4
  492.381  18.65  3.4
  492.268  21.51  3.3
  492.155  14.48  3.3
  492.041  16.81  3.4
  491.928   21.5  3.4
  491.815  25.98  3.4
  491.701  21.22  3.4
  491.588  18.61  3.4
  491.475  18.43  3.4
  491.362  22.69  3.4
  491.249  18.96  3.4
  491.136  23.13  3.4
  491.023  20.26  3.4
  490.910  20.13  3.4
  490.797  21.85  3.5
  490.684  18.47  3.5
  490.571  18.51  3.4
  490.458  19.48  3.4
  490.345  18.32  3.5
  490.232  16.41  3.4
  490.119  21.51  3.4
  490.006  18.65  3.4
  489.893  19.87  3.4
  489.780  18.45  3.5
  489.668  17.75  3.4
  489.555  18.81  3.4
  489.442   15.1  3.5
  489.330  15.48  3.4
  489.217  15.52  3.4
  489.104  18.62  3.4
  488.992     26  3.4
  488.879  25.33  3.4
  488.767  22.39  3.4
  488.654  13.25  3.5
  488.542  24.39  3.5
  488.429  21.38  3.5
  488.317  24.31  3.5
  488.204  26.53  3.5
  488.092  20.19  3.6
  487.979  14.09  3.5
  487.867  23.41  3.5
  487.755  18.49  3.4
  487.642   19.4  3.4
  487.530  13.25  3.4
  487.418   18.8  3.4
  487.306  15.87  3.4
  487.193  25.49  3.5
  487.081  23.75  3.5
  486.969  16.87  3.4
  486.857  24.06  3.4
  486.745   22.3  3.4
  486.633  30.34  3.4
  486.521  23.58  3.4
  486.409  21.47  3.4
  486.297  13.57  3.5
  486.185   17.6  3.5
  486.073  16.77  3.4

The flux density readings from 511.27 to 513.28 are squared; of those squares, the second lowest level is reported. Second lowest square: 212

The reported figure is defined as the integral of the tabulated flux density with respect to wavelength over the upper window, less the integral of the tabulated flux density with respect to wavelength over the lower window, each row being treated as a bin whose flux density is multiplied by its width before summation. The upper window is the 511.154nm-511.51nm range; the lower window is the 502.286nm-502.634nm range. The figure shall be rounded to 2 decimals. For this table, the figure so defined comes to -2.37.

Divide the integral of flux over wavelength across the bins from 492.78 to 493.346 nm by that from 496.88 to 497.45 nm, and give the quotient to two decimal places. 0.76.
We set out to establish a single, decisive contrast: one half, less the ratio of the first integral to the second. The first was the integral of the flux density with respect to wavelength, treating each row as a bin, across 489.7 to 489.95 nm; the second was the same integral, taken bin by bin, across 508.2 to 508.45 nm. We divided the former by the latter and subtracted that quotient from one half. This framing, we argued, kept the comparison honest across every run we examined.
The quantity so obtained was -0.3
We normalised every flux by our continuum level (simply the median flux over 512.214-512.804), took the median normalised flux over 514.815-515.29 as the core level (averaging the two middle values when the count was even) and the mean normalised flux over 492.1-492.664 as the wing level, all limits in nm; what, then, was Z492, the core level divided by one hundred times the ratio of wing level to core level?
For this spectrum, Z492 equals 0.0098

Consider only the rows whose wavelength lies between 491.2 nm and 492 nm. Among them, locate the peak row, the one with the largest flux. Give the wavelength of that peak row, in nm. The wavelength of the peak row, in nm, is 491.815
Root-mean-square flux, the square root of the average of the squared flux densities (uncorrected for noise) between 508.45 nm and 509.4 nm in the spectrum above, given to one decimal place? 19.7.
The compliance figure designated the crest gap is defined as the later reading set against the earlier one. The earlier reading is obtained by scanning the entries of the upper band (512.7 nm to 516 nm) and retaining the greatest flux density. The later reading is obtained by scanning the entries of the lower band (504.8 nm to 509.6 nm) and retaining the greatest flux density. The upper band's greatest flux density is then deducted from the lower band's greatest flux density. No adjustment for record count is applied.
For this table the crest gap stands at 0.1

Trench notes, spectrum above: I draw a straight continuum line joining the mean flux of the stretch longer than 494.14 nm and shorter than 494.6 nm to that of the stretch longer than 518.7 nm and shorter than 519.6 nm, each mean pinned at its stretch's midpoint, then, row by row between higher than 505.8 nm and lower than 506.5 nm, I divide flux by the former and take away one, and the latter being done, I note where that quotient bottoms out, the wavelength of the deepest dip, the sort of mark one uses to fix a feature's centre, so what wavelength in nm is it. 506.409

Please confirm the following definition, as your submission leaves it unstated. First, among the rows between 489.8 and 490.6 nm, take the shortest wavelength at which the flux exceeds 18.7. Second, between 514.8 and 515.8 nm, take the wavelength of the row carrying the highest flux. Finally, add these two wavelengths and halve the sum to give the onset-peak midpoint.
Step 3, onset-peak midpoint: 502.50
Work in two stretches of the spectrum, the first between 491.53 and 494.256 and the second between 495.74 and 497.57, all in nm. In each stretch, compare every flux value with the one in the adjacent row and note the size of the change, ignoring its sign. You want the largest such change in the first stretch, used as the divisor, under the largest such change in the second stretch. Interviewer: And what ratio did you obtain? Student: 1.0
